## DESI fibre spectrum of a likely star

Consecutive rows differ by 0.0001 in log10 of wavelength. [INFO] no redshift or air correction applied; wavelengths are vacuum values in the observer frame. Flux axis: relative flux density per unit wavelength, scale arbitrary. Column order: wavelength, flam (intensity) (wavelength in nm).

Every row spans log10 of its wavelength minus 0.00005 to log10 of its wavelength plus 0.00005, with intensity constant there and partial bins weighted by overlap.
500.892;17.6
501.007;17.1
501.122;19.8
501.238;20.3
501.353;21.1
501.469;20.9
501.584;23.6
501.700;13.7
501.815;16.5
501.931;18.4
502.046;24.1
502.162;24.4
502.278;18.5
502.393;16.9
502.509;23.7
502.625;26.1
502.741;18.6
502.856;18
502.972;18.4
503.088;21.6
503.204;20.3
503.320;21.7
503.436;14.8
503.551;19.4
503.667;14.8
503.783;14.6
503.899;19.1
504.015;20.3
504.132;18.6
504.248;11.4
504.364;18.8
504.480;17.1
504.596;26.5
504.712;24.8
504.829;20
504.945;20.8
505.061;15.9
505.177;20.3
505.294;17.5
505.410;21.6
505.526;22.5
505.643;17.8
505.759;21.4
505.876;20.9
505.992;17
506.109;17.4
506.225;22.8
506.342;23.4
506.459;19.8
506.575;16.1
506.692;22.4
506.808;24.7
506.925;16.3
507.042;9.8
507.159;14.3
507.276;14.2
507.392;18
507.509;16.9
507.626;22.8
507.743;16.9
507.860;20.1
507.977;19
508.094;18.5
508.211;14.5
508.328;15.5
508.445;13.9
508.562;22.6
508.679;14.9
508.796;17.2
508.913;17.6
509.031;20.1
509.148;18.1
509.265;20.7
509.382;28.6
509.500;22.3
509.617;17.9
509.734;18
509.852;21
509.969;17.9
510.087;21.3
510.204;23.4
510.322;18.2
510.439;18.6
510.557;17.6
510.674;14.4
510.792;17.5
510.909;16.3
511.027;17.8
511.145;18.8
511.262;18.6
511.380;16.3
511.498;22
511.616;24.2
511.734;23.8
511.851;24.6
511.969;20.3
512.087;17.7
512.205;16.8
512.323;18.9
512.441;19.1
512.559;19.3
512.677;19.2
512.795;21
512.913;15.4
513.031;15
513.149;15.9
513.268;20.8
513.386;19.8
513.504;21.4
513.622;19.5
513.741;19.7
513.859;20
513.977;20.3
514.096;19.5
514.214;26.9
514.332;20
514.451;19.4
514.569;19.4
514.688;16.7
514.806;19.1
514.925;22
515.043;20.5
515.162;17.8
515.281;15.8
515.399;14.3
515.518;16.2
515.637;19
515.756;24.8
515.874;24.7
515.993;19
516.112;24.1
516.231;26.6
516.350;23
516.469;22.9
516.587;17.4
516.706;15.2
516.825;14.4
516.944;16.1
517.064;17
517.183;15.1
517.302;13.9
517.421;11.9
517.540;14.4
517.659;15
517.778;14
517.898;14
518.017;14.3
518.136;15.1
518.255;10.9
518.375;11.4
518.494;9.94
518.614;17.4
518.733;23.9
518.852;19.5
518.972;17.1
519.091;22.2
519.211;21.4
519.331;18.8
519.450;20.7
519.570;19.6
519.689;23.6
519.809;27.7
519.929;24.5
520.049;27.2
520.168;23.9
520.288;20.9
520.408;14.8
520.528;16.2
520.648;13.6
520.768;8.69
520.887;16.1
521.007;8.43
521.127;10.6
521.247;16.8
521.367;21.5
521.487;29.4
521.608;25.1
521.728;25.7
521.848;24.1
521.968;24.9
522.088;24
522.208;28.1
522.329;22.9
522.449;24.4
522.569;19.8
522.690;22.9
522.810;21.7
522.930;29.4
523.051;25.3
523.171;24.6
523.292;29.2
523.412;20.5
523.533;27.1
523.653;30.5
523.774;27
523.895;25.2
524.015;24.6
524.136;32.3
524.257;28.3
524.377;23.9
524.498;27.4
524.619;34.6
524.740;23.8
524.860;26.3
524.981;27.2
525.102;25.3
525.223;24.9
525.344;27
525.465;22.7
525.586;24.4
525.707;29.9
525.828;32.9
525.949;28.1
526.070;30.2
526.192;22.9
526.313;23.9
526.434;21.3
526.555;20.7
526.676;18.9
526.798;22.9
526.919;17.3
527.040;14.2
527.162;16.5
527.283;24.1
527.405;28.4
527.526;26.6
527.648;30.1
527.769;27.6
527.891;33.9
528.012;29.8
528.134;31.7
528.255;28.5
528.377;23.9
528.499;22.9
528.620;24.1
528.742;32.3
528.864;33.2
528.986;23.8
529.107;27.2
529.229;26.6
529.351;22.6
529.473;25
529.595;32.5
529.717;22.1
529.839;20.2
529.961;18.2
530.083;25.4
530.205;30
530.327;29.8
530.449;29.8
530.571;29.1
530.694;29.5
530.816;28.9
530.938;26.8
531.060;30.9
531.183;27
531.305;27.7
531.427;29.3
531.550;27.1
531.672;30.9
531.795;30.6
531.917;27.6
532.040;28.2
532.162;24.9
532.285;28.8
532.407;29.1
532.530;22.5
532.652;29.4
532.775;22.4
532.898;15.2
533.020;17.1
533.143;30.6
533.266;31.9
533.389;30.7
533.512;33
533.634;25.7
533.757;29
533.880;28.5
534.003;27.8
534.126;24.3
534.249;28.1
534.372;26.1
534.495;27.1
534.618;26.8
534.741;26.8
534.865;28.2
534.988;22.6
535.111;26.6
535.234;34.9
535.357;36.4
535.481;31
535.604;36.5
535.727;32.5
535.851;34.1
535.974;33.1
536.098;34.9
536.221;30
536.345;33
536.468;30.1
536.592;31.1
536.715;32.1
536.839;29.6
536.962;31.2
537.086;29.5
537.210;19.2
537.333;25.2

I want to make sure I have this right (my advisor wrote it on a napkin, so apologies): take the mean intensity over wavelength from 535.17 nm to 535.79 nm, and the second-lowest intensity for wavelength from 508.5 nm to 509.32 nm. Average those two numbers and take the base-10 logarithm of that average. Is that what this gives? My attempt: 1.41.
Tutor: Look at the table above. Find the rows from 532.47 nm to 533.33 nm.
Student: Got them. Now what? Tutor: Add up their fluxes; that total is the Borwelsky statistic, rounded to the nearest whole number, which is 169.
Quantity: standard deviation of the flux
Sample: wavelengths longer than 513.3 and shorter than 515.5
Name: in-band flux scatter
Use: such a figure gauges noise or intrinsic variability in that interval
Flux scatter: 2.6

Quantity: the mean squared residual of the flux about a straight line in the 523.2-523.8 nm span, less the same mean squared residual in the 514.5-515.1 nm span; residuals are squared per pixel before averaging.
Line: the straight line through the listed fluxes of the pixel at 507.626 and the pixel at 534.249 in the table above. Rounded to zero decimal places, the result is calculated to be -12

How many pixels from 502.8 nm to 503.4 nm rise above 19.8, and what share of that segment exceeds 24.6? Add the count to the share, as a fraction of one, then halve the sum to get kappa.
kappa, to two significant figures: 1.5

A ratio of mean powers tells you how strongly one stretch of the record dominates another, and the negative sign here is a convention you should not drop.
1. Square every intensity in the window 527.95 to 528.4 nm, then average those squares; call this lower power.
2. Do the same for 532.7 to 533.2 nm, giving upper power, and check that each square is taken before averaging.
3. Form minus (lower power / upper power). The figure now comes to -1.7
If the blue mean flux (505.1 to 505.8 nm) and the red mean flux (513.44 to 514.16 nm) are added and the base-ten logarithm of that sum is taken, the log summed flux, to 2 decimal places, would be 1.60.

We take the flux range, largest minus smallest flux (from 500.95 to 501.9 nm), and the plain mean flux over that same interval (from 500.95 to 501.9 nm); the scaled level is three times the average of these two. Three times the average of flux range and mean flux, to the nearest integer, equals 44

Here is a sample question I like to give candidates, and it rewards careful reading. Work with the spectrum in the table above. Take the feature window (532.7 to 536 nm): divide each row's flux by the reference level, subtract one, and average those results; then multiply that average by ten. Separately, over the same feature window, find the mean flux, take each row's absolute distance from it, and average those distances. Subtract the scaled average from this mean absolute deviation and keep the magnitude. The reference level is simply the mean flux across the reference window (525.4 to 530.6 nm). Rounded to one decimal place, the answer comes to 2.9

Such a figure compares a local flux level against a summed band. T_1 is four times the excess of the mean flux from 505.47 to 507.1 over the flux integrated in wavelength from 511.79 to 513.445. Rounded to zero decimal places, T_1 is -47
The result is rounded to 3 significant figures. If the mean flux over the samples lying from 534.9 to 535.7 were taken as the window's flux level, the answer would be 31.3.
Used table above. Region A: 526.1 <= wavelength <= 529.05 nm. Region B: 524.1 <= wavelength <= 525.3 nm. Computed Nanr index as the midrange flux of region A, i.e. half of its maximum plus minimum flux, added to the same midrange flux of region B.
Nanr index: 53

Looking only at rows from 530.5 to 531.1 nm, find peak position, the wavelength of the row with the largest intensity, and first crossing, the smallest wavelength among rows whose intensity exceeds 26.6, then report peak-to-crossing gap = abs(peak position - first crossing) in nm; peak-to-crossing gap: 0.49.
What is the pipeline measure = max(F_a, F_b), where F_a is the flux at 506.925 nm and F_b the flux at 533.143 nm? 30.6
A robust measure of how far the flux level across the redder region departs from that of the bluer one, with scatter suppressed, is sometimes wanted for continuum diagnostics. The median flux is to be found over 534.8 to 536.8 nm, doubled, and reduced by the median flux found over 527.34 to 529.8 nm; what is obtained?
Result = 37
